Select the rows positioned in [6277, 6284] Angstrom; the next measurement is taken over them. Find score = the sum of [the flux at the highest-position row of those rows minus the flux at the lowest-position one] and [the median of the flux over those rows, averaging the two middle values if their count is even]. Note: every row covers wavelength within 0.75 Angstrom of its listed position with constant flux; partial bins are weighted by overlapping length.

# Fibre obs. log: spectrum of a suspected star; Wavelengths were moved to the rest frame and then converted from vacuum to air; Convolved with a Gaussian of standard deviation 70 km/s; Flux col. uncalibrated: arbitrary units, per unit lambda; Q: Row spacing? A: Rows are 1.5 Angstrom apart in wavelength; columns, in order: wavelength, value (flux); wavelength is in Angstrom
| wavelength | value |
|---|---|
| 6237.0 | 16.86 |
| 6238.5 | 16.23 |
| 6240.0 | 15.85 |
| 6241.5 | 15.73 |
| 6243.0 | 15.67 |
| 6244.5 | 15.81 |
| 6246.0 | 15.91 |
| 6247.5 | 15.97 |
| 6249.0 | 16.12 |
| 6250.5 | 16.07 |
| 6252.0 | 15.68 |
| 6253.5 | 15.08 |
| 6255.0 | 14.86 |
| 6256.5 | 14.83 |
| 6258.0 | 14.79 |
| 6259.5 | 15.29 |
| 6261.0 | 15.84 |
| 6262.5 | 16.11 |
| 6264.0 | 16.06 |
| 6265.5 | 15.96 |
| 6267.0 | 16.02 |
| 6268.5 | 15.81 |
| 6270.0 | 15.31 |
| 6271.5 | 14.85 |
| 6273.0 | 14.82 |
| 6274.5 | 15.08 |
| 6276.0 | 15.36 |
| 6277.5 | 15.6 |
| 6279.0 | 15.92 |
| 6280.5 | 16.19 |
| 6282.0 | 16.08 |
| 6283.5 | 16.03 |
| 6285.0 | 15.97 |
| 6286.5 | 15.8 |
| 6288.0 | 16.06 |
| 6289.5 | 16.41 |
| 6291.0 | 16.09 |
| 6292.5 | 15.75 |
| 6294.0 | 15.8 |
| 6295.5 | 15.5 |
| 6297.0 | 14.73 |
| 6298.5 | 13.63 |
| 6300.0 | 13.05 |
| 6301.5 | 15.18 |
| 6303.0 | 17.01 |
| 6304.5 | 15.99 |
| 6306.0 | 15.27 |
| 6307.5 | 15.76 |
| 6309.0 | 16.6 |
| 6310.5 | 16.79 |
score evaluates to 16.5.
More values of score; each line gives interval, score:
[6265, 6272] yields 14.7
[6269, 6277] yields 15.1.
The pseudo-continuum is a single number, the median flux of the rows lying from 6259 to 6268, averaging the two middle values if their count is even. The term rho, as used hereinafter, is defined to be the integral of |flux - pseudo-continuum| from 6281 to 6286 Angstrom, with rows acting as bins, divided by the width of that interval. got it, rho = 0.06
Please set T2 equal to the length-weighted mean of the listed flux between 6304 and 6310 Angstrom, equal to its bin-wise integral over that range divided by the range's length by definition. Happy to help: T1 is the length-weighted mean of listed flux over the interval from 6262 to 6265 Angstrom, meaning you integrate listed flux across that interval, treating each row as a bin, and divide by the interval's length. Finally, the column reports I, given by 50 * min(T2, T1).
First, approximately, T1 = 16.1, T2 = 15.9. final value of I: 797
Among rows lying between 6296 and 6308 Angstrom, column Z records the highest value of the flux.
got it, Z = 17.01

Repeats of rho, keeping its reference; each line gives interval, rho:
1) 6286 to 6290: 0.22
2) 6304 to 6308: 0.34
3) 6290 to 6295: 0.20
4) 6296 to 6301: 2.03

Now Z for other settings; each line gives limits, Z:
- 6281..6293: 16.41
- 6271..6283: 16.19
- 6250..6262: 16.07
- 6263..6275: 16.06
